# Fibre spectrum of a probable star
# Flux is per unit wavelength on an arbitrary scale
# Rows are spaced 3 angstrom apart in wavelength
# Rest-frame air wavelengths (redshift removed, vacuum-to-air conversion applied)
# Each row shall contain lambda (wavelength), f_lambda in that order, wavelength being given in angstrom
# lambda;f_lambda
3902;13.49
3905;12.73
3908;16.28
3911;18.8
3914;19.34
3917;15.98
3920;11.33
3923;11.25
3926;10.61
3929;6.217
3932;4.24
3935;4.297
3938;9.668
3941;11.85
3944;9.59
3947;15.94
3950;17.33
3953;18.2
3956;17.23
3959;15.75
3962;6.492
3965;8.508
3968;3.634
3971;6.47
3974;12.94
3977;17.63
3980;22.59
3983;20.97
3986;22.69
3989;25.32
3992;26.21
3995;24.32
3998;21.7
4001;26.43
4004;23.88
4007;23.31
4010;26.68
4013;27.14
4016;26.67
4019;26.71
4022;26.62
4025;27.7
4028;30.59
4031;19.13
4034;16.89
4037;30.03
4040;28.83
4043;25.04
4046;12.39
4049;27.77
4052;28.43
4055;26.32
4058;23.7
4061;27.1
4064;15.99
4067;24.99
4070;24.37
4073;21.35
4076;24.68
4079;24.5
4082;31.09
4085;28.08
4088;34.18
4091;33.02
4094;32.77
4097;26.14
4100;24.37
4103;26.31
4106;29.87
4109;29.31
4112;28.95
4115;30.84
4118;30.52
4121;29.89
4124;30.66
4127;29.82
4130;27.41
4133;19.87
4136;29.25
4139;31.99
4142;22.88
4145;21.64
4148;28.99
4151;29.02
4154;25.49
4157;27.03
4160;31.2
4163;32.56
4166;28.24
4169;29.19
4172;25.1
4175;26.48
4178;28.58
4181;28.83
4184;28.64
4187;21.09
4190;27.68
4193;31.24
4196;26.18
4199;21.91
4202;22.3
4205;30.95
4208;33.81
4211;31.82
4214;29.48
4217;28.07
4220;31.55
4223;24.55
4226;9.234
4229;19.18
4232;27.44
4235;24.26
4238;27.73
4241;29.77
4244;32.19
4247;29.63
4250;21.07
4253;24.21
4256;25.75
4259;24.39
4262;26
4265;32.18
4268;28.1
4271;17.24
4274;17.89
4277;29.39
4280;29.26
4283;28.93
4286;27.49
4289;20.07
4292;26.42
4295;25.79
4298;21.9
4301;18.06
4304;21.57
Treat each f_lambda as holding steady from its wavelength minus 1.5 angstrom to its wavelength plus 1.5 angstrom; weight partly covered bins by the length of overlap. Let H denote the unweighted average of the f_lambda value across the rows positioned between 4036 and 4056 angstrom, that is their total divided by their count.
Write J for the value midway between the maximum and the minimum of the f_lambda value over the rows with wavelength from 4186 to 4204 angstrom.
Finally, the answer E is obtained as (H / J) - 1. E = -0.02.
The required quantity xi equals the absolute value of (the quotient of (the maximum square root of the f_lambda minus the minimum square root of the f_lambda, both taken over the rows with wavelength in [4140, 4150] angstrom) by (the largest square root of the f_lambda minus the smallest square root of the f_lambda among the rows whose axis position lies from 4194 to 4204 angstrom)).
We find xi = 1.7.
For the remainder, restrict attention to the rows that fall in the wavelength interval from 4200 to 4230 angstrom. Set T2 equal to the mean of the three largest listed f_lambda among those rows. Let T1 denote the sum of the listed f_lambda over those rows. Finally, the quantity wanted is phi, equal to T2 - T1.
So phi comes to -229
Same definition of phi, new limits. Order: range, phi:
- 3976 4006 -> -206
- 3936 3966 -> -113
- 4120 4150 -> -242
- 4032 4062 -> -217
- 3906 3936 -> -100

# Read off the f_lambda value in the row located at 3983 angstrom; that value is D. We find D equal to 20.97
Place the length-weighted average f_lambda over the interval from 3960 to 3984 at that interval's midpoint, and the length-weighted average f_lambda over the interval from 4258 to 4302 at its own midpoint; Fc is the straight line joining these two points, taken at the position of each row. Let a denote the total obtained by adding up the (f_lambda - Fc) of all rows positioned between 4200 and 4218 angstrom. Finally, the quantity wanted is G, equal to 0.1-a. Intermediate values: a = 44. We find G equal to -44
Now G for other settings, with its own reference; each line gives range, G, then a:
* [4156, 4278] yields -175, 175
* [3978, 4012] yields -118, 118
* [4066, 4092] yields -96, 96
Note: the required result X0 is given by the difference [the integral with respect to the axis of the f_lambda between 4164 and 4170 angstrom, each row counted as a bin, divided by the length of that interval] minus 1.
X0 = 28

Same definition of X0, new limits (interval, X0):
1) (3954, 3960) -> 16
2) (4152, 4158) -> 25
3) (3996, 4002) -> 23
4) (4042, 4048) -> 18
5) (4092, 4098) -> 29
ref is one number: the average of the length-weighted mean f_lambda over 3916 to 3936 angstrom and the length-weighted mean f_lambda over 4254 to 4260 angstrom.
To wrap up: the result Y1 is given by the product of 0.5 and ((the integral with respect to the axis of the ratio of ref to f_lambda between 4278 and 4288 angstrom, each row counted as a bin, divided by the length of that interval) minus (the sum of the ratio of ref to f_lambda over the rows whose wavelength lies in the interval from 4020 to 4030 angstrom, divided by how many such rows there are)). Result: 0.00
